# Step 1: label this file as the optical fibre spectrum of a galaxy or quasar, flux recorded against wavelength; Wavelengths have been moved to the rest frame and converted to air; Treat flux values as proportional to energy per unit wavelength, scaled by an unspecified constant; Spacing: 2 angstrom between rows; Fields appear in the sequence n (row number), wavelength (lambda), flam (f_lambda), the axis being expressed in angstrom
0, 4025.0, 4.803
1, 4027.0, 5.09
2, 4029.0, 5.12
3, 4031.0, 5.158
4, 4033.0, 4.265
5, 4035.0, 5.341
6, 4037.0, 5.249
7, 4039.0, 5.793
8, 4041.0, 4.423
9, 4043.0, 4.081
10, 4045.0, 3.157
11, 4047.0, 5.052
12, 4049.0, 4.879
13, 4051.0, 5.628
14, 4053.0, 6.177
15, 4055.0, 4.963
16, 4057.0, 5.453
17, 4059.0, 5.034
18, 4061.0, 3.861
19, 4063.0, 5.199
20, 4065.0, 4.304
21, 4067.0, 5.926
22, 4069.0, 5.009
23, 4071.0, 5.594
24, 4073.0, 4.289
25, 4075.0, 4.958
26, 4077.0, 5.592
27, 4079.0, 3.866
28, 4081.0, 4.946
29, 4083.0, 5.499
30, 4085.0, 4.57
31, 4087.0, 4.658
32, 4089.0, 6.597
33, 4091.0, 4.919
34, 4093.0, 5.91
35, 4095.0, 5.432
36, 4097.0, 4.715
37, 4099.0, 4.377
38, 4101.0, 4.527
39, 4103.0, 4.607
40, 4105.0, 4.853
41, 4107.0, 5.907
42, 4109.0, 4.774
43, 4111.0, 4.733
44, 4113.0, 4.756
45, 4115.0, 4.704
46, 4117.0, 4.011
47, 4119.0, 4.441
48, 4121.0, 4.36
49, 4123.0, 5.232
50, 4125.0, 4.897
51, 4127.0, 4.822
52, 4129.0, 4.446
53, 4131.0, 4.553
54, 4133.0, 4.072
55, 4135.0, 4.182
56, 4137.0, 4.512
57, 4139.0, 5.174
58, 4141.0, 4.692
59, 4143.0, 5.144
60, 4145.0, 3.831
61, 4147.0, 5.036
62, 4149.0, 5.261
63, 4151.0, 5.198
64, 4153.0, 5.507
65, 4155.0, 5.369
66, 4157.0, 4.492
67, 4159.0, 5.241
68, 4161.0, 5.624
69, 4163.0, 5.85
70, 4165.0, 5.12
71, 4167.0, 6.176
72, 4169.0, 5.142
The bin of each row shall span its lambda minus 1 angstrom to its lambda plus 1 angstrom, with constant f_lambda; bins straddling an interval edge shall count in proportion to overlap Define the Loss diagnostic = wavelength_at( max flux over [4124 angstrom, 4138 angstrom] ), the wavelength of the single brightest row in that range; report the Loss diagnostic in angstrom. 4125.0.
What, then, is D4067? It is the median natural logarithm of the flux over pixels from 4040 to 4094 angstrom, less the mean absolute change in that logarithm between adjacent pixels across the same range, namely 1.41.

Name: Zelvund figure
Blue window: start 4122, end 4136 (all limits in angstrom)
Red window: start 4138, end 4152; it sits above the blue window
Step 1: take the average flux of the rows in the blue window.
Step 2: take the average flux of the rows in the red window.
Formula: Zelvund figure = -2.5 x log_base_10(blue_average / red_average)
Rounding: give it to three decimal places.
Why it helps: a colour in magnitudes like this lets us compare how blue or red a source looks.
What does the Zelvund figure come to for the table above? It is 0.070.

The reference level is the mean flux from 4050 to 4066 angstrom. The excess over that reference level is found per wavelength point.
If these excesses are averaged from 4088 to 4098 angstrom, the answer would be 0.44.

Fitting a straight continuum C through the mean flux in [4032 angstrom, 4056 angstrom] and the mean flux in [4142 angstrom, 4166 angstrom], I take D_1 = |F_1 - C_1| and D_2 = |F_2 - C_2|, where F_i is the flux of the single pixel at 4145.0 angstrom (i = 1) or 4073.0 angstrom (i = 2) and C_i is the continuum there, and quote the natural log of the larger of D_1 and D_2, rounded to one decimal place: 0.3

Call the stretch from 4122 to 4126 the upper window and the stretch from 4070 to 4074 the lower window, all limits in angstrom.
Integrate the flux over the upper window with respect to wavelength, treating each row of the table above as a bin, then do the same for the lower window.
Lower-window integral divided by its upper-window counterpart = 0.98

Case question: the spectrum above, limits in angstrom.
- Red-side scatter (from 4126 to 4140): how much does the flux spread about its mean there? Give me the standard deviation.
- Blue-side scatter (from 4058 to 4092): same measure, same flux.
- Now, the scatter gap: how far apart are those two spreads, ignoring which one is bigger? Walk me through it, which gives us 0.35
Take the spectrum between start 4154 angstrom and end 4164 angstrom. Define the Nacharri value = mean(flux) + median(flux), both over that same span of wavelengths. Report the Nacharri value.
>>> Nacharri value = 10.7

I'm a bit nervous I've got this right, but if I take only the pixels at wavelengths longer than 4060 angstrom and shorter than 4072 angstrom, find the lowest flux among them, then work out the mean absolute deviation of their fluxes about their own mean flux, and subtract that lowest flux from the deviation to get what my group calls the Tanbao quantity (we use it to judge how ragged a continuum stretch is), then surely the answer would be -3.26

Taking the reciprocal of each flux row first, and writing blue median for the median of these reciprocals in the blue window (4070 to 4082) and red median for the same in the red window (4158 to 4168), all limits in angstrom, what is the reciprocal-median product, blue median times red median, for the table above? 0.036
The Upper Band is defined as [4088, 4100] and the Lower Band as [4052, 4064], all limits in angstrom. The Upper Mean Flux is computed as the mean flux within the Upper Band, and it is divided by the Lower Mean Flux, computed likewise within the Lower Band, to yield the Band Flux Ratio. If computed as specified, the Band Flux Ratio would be 1.04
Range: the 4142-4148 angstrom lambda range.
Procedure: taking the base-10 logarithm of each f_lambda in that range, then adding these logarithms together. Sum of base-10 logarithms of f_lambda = 2.00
